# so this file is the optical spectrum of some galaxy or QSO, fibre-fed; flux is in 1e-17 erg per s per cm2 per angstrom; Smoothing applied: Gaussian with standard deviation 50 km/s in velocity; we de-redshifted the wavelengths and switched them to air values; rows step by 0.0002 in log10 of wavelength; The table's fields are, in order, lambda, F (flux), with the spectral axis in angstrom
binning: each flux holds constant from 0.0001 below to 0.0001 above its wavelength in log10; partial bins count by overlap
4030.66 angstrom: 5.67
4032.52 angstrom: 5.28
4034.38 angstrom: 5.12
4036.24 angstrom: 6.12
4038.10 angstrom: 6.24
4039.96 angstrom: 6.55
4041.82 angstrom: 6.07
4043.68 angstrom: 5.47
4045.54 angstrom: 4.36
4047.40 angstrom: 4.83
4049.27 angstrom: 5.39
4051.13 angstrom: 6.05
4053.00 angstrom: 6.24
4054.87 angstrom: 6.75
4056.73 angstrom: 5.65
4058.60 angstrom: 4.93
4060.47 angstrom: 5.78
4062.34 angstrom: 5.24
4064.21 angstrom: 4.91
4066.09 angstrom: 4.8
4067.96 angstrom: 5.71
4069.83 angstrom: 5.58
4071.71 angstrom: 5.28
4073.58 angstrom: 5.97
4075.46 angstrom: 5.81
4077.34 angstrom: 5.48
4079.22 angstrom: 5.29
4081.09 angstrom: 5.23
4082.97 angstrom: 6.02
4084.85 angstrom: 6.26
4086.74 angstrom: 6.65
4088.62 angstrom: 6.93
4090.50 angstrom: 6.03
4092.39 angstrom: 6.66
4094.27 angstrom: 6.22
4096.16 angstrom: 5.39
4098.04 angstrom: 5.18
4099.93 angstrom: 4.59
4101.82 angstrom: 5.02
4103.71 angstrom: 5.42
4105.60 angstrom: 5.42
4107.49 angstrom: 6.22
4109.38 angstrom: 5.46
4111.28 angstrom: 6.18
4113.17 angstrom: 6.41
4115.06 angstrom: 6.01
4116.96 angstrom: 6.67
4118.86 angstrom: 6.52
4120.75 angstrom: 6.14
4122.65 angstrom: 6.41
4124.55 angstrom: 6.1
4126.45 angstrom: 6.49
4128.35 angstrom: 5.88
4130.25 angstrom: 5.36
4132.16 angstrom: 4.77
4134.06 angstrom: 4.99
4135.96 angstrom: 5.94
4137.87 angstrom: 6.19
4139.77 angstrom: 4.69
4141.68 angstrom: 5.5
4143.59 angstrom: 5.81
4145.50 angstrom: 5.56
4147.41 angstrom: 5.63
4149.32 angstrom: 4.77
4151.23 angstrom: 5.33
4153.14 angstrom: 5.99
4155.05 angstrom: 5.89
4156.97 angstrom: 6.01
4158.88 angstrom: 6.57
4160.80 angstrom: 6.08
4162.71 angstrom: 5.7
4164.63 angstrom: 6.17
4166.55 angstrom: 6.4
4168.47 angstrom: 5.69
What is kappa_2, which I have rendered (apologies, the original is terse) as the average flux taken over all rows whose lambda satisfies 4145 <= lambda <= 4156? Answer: 5.53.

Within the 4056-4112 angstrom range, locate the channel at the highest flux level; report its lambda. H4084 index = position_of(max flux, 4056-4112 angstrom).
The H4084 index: 4088.62 angstrom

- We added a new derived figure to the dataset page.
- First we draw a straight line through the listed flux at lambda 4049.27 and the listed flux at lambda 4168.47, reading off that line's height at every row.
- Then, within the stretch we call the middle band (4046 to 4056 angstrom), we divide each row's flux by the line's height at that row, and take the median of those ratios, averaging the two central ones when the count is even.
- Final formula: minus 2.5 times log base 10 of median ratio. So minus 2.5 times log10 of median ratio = -0.12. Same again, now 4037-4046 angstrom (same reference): -0.13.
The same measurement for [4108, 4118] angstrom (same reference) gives -0.12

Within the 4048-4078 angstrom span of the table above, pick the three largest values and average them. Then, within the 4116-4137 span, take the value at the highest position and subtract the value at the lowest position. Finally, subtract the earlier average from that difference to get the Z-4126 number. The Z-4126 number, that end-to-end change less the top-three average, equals -7.1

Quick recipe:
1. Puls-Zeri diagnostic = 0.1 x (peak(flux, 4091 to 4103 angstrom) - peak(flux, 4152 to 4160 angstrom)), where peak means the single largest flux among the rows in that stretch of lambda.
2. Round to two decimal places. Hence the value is 0.01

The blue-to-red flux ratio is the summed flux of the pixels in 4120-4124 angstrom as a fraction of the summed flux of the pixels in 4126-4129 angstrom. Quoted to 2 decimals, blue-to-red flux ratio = 1.01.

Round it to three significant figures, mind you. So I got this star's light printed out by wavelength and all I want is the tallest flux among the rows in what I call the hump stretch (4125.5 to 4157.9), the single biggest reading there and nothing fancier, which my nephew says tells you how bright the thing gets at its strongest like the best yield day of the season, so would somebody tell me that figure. 6.49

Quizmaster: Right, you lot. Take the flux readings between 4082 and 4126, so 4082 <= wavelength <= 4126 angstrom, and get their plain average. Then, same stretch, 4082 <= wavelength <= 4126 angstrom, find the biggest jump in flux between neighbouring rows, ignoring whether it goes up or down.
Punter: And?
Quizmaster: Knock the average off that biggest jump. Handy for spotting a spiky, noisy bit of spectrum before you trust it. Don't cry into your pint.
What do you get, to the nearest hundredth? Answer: -5.10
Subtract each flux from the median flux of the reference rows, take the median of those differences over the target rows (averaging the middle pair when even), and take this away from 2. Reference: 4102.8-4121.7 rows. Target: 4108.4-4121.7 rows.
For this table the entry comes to 2.0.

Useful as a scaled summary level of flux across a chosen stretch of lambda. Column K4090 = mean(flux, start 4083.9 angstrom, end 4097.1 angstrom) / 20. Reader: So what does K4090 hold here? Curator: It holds 0.315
